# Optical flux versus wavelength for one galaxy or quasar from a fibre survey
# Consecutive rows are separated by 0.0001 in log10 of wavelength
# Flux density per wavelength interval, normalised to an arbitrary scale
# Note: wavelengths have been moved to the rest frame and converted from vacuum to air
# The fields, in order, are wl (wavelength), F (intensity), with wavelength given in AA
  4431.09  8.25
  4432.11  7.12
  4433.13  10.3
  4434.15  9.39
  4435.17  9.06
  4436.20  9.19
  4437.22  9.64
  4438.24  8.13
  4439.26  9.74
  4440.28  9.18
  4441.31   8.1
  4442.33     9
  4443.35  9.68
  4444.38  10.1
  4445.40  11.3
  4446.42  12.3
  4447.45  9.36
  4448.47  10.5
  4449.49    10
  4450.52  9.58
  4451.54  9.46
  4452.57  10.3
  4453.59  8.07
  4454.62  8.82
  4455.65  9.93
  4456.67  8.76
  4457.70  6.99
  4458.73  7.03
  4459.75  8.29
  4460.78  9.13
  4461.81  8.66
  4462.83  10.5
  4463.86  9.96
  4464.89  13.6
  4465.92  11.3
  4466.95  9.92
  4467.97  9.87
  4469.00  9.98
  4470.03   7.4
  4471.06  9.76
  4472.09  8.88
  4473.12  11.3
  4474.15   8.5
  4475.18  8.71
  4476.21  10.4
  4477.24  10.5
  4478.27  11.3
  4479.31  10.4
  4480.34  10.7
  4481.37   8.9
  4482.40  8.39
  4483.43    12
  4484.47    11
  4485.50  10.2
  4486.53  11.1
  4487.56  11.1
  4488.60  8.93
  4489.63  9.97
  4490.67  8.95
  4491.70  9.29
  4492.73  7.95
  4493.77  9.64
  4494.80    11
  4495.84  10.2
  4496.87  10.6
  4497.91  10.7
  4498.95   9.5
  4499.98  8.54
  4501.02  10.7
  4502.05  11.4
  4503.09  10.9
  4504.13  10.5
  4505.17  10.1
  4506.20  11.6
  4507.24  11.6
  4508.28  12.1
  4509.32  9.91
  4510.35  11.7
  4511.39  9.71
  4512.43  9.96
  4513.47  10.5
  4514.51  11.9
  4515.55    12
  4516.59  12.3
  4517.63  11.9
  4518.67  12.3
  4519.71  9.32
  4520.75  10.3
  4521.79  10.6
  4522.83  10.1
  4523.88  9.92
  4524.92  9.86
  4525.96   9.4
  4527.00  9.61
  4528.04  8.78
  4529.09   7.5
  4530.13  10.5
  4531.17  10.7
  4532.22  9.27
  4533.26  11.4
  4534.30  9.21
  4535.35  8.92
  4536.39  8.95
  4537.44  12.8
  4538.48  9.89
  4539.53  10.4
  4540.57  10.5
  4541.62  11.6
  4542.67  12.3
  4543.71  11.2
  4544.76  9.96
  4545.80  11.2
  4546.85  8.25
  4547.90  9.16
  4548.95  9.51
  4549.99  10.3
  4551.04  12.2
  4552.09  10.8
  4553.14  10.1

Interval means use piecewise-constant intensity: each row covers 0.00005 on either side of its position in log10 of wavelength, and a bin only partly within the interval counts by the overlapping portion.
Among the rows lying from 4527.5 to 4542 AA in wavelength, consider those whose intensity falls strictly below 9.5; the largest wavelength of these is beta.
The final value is 4536.39 AA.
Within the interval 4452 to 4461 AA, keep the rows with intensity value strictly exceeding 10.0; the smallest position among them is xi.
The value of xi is 4452.57 AA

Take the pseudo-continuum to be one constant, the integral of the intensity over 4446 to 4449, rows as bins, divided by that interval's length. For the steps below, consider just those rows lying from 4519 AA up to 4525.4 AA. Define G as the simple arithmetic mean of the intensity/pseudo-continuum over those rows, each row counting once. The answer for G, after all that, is 0.94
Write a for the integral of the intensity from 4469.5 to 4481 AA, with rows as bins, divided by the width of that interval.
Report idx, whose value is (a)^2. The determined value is 96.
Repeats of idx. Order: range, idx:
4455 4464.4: 78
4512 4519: 133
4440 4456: 95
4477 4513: 106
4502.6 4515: 118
